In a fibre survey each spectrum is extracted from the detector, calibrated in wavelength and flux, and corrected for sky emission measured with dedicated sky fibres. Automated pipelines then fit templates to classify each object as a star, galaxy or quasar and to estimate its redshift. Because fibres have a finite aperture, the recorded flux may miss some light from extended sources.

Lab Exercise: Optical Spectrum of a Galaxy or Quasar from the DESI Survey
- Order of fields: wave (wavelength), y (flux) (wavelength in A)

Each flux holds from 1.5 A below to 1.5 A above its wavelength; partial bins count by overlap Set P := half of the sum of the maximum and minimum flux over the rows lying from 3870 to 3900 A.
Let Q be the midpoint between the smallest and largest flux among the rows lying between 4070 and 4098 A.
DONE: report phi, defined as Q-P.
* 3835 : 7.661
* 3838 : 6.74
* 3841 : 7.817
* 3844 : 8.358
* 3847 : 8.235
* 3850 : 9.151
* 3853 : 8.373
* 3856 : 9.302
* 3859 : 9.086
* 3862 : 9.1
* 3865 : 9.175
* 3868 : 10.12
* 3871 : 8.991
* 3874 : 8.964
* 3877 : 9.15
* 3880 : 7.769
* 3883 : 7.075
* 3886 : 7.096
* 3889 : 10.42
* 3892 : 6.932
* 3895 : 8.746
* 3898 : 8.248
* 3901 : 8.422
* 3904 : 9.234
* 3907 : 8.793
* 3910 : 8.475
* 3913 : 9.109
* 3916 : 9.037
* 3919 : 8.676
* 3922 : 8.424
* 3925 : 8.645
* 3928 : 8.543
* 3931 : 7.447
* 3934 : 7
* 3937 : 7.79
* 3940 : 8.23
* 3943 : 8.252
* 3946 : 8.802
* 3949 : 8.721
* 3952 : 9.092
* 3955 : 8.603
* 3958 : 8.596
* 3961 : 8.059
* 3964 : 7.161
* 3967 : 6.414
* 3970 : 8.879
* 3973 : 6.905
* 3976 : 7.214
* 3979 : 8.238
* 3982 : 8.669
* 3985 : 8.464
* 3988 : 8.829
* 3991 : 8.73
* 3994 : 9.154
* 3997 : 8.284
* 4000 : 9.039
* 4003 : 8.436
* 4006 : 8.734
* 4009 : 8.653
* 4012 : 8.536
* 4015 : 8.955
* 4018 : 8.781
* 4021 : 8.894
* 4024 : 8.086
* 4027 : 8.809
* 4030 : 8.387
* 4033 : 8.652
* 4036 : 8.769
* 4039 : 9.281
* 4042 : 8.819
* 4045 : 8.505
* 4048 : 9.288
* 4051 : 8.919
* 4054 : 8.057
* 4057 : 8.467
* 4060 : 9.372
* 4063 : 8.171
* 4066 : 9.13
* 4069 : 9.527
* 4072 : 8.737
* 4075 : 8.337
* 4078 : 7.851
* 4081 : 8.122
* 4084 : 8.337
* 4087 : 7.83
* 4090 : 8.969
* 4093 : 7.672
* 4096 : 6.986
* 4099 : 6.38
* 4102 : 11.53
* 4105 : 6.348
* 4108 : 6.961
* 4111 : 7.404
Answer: -0.7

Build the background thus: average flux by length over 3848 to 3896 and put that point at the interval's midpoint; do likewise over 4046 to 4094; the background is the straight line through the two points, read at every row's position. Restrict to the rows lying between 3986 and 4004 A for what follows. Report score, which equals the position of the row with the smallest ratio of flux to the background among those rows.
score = 3997 A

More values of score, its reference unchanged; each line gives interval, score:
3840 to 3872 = 3841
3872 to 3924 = 3892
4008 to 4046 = 4024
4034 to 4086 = 4078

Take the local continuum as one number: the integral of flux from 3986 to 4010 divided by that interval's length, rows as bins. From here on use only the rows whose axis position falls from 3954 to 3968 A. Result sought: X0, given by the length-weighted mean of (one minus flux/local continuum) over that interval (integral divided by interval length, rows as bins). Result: 0.108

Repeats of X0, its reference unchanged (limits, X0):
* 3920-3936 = 0.081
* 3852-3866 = -0.034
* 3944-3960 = 0.000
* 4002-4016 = 0.008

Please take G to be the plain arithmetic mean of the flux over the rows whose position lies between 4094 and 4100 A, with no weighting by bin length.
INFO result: 6.68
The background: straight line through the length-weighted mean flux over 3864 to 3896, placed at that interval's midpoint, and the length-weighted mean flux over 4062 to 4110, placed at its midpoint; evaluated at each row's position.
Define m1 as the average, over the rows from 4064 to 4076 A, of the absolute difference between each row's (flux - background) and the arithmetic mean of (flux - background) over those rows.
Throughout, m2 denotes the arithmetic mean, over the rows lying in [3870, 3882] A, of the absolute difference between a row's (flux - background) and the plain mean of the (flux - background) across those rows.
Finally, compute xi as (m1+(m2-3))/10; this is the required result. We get -0.21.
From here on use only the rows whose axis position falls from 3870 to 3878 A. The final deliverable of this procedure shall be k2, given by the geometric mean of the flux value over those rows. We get 9.0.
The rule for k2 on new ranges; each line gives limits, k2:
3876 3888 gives 7.7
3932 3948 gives 8.0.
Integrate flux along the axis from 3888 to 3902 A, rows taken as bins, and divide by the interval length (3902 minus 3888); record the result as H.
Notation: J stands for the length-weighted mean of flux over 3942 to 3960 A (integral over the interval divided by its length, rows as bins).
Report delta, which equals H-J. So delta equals -0.2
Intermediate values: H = 8.49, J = 8.67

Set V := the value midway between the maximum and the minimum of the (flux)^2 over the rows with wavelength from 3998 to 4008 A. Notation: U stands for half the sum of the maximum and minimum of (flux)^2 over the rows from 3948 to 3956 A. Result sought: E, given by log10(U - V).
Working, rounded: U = 78.3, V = 76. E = 0.3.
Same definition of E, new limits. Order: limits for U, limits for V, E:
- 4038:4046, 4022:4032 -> 0.9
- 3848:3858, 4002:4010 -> 0.7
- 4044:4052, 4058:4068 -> 0.3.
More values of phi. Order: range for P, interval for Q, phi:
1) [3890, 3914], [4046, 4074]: 0.7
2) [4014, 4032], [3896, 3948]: -0.4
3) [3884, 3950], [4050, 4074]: 0.1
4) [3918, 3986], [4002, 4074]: 1.0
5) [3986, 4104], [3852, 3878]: 0.3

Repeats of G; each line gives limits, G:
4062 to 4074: 8.89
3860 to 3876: 9.27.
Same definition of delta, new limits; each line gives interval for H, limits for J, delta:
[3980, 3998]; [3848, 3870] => -0.5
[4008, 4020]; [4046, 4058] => 0.1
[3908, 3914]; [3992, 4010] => 0.0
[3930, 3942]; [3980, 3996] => -1.1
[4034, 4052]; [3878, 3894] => 1.0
